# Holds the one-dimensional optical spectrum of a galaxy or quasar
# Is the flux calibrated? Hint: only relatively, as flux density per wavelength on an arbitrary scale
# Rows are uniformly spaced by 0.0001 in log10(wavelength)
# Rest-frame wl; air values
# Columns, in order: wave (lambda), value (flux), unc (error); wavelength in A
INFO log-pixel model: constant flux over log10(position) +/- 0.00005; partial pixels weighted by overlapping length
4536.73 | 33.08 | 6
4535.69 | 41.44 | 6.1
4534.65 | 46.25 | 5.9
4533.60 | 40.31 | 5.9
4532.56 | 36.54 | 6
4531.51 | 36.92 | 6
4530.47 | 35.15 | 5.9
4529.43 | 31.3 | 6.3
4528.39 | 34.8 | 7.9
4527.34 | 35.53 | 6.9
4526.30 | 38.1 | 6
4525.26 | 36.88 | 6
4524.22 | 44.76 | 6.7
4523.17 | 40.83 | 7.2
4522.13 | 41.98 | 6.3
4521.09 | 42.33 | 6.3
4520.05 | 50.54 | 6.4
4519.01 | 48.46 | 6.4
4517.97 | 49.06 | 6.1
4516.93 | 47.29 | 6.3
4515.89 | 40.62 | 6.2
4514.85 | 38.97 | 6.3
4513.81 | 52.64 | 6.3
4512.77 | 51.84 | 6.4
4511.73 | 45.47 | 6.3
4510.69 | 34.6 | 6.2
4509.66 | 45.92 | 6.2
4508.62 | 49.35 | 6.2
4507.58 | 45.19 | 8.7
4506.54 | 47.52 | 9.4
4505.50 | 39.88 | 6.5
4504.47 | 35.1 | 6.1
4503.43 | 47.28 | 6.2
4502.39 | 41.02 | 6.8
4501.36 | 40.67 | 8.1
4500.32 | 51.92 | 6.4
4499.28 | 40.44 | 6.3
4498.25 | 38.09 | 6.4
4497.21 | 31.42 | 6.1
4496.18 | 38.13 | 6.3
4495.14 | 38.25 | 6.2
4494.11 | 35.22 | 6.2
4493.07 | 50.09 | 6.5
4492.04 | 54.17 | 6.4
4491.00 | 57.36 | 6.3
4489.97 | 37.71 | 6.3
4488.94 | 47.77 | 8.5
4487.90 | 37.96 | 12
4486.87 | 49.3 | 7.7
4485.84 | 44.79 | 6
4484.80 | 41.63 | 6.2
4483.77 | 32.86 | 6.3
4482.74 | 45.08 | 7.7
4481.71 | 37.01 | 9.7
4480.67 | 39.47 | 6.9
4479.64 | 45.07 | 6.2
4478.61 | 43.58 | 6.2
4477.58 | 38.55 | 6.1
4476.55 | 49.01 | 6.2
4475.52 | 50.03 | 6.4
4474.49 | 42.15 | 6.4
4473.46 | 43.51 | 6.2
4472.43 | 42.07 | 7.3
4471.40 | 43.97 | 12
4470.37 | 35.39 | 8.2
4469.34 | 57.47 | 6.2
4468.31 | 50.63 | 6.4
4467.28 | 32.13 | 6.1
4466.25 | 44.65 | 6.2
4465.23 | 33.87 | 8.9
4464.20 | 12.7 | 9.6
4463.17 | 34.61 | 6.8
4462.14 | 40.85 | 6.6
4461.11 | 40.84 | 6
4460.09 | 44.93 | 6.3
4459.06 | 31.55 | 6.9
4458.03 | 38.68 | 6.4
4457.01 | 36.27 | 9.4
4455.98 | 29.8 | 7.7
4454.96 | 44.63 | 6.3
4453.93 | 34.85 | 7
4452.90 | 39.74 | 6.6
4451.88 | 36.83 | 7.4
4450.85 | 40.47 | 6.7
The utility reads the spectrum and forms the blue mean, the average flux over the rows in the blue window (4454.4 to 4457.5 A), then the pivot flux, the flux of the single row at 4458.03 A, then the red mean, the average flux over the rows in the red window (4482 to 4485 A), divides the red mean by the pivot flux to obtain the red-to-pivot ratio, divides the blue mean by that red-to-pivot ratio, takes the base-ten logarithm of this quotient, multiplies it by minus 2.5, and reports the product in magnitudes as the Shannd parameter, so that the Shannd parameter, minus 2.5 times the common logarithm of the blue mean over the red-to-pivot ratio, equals -3.89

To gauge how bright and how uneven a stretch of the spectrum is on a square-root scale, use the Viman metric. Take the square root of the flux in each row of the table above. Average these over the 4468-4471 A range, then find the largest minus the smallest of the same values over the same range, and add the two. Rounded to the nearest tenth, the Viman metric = 8.5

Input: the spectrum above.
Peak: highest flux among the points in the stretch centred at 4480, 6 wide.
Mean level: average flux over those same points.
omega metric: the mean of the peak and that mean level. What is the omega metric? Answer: 43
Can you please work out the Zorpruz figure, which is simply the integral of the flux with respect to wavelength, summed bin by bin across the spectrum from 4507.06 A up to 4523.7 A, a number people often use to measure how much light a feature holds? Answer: 754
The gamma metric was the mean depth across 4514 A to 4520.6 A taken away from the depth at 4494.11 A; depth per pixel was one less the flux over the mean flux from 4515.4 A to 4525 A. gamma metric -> 0.24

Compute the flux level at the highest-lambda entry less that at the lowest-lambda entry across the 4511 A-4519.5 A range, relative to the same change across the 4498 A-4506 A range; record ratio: 1.7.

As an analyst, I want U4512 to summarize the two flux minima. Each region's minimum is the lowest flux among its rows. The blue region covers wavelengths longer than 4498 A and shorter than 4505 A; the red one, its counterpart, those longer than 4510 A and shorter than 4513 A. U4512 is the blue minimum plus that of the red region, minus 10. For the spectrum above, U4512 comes 60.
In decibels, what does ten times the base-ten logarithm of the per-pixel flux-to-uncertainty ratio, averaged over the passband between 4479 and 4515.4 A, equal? 8.06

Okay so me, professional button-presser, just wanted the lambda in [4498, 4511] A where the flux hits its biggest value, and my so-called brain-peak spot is 4500.32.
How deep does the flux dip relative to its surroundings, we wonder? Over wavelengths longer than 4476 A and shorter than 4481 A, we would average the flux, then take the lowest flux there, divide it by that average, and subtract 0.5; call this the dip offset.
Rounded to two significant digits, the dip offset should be 0.39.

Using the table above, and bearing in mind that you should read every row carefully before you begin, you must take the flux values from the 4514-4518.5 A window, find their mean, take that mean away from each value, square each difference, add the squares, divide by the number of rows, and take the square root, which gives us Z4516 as 4.3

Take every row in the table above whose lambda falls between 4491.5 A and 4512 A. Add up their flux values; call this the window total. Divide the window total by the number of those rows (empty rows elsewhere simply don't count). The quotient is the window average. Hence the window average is 42.5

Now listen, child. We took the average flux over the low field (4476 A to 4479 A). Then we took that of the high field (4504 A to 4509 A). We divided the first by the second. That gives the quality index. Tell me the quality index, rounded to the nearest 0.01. 1.01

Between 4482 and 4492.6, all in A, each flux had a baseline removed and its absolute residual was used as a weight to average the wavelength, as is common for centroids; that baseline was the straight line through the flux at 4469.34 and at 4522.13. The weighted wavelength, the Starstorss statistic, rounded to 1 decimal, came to 4486.6 A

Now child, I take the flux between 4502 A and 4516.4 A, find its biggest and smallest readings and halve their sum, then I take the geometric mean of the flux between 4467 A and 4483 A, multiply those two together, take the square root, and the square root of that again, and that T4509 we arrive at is 6.58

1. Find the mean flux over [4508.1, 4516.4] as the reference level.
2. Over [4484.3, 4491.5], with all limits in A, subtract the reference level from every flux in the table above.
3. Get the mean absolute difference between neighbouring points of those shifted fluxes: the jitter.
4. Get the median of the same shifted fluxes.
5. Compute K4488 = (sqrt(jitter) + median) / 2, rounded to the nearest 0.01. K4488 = 1.49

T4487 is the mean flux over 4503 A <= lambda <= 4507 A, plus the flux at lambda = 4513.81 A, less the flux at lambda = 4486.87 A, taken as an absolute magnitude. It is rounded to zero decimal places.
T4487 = 46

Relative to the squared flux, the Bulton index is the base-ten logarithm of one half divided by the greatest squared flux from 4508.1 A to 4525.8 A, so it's -3.74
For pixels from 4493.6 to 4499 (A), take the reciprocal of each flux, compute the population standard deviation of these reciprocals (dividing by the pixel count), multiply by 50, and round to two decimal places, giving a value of 0.11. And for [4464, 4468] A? 1.12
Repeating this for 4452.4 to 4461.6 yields 0.18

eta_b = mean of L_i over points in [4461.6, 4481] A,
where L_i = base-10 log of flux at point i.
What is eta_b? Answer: 1.60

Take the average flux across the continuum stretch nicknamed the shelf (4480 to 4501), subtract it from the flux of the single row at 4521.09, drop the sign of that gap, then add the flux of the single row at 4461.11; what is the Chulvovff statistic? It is 41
